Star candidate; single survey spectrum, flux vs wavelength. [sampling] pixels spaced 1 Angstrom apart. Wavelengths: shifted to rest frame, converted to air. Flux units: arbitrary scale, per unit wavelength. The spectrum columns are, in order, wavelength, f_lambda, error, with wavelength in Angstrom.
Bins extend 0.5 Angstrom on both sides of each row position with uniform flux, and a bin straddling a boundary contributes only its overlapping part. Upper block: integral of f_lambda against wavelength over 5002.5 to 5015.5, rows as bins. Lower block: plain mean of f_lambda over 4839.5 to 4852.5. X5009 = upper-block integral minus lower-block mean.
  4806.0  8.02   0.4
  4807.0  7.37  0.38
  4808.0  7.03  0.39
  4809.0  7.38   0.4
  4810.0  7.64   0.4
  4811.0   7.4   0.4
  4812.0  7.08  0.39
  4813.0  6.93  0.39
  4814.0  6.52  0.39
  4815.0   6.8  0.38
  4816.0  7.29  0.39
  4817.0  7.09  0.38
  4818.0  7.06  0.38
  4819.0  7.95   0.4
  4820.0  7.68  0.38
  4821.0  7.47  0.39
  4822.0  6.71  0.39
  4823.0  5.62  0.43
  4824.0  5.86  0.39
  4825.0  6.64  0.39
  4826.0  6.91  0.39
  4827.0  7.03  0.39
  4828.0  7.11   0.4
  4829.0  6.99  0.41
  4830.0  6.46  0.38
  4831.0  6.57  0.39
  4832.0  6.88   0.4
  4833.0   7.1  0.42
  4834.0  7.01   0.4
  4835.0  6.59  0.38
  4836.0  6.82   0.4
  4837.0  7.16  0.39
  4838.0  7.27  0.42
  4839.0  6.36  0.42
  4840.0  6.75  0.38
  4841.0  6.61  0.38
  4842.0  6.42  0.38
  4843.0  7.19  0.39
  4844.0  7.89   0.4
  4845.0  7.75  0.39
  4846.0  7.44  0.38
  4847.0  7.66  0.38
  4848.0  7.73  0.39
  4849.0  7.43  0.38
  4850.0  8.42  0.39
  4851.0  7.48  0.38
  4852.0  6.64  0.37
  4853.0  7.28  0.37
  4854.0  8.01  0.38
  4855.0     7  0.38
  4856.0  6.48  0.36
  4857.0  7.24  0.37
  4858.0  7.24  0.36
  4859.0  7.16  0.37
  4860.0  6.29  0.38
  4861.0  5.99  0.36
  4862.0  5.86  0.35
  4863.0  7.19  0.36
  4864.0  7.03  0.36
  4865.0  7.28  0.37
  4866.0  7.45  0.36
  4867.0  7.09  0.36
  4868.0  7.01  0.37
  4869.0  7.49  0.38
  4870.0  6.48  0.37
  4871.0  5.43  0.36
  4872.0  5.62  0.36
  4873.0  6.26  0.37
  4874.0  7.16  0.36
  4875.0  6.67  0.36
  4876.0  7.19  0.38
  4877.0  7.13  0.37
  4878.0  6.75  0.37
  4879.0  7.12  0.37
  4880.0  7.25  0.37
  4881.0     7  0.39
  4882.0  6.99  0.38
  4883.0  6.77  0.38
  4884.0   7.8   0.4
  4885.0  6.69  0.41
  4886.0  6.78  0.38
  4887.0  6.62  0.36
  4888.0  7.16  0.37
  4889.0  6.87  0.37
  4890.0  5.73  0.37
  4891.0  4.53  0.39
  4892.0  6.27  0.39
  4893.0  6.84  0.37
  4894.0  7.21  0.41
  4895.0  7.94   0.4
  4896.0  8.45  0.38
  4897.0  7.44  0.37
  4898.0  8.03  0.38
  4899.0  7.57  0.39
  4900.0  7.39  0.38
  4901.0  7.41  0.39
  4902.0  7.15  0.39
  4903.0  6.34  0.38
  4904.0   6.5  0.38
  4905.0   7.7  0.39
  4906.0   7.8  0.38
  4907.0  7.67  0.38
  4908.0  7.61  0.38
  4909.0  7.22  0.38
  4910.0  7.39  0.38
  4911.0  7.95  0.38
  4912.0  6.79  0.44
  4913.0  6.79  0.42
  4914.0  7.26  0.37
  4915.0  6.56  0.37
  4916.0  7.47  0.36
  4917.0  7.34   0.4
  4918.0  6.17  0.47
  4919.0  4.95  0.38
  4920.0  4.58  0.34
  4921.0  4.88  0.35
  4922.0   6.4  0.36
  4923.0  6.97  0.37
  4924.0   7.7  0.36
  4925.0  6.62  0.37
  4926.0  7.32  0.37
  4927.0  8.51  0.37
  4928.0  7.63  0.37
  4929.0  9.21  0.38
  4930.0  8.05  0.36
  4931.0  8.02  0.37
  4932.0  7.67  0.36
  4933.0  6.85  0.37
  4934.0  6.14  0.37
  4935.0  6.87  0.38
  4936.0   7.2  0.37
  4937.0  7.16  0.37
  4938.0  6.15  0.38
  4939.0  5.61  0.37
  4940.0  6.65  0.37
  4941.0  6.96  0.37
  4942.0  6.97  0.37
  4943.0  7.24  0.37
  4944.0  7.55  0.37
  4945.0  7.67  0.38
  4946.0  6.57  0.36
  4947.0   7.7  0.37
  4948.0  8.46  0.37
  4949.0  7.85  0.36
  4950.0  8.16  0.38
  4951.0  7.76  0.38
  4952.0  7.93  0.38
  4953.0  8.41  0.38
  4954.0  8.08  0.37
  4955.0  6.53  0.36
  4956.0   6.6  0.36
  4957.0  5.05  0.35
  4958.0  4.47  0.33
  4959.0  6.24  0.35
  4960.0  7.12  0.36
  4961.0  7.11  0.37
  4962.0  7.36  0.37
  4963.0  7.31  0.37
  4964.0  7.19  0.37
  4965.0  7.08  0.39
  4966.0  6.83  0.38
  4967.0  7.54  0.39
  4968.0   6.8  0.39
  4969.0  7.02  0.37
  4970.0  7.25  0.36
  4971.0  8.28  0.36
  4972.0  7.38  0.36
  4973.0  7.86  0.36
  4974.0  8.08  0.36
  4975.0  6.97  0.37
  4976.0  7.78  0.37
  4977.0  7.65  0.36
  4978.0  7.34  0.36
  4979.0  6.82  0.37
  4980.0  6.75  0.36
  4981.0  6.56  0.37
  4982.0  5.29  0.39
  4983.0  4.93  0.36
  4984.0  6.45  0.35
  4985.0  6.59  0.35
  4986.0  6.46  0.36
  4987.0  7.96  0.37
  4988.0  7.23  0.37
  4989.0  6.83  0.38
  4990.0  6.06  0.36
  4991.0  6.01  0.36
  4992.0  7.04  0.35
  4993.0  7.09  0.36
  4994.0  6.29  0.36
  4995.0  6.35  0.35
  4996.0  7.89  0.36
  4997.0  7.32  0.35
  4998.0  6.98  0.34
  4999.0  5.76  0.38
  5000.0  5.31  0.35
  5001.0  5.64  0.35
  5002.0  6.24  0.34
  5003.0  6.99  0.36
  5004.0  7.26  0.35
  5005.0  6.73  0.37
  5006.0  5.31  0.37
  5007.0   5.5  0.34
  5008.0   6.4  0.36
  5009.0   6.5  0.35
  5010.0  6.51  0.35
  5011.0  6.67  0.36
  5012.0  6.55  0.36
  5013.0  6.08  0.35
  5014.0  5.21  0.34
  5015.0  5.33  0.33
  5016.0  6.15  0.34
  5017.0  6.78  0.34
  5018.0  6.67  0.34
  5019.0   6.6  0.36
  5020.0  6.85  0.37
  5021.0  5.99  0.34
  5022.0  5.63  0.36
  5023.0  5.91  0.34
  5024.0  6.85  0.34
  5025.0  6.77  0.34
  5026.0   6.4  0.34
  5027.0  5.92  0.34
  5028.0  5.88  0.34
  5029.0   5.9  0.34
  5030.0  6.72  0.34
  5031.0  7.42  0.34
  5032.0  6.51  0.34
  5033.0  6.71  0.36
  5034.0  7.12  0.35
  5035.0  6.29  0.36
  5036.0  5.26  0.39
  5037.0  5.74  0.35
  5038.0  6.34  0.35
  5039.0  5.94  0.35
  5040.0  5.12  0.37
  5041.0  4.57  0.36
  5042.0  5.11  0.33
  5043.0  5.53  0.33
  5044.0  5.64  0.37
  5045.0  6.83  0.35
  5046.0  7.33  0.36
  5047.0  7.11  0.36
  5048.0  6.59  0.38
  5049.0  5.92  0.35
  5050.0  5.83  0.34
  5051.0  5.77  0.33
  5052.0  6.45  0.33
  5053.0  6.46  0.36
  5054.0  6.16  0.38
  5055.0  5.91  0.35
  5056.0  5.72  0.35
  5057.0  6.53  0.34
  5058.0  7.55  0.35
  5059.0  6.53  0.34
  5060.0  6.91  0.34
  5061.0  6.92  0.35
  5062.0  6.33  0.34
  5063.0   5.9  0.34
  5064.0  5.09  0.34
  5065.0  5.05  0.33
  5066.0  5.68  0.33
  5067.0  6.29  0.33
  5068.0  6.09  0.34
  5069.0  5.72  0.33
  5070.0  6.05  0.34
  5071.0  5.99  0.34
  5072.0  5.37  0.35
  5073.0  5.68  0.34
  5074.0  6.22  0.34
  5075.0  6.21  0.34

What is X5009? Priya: 74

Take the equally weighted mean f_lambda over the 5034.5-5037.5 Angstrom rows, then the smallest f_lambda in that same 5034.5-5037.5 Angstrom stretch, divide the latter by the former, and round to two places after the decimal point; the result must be 0.91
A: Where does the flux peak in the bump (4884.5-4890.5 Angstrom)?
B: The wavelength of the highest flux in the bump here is 4888.0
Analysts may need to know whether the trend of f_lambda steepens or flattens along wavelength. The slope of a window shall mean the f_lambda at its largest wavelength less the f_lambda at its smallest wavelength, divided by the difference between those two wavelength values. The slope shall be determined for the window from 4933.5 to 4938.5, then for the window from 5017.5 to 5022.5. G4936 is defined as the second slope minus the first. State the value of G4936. -0.26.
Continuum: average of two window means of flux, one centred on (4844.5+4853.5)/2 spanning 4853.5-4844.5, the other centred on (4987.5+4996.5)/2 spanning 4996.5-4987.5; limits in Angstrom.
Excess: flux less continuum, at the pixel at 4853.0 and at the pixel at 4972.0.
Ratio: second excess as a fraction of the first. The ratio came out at 1.7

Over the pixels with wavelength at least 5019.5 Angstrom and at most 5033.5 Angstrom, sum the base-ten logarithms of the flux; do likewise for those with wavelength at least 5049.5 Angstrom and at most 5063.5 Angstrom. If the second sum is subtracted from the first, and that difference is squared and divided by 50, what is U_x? 0.0000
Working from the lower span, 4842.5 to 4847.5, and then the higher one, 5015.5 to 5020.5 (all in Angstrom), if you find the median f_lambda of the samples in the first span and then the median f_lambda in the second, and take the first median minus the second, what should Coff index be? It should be 1.0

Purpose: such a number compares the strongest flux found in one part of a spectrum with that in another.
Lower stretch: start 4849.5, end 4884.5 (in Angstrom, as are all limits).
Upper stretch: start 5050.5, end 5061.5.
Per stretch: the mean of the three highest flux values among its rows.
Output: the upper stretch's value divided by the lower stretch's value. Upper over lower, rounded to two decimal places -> 0.88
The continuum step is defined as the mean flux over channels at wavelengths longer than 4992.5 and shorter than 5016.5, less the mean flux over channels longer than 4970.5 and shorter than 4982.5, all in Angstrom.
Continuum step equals -0.89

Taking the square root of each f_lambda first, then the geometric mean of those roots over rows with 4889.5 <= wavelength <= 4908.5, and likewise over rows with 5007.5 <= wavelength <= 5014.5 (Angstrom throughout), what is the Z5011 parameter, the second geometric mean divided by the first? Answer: 0.94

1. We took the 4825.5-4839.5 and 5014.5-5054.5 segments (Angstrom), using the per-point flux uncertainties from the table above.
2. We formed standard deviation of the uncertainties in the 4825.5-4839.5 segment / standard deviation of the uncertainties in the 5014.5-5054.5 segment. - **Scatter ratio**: 0.9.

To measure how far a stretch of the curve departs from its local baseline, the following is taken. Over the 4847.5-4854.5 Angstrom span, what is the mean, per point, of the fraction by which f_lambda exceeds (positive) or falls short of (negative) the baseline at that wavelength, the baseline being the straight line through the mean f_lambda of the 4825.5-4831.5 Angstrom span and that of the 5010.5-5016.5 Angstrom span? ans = 0.12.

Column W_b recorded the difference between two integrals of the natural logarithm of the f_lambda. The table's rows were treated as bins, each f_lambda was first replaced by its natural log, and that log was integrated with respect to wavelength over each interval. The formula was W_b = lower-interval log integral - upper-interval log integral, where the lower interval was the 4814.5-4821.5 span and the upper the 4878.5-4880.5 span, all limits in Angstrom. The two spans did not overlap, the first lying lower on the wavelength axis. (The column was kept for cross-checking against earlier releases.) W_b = 10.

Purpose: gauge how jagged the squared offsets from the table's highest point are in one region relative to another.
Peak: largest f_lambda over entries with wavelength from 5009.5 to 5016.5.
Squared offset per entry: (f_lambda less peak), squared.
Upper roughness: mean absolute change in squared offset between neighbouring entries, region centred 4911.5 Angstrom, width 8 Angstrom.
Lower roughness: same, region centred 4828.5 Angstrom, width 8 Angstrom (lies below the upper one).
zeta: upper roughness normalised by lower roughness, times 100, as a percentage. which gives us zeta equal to 1026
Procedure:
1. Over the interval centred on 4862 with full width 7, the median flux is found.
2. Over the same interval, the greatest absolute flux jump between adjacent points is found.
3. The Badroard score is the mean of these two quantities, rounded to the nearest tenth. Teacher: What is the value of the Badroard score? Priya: 4.2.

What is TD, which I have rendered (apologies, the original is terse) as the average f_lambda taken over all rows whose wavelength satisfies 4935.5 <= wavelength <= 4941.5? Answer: 6.6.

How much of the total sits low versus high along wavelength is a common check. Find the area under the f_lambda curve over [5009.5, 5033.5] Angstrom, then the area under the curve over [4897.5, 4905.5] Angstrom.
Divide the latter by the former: 0.4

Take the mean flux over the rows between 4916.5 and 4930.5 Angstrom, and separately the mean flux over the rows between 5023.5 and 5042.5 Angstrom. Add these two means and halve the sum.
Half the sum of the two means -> 6.51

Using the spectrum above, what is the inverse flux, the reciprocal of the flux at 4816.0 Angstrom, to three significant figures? 0.137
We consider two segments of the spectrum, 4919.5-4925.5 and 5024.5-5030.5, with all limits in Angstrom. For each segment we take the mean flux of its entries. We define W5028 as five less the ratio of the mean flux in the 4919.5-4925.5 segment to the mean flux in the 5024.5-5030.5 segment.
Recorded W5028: 4.01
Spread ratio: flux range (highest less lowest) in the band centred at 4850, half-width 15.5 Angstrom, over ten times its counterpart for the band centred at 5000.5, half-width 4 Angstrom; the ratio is 0.13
